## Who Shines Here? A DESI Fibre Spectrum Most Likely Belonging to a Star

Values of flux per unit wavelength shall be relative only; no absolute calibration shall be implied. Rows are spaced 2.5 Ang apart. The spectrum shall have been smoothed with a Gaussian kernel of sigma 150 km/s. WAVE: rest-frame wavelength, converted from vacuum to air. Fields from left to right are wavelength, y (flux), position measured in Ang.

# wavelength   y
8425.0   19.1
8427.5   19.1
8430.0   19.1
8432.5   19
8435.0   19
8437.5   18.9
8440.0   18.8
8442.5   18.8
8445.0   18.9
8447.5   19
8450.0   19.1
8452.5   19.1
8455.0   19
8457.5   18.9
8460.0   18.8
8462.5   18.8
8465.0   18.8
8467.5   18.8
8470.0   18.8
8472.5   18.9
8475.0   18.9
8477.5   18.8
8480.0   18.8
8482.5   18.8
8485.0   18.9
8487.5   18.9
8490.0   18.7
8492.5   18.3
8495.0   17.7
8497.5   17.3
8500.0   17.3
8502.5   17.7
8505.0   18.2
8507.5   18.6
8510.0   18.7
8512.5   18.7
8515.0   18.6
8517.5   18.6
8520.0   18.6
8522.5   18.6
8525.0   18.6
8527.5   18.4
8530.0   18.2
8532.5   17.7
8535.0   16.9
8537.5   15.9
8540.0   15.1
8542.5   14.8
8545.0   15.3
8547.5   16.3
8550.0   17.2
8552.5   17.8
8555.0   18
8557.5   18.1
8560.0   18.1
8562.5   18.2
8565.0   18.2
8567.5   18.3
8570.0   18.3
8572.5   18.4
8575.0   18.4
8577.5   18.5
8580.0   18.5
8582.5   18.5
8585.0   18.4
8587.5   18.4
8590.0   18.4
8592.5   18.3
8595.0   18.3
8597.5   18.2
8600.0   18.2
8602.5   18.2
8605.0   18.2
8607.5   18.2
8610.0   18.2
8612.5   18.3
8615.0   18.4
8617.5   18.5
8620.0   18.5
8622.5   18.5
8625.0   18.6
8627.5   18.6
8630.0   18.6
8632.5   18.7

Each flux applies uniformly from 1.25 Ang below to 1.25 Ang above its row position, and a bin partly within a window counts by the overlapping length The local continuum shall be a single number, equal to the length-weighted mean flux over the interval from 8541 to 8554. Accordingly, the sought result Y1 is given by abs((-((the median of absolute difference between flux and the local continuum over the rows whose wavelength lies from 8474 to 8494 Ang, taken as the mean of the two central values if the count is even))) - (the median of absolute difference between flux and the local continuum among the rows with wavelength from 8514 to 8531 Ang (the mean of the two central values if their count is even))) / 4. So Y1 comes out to 1.20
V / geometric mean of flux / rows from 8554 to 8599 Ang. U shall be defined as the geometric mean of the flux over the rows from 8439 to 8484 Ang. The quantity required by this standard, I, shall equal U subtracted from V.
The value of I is -0.6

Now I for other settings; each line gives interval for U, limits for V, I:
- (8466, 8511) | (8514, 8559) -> -1.1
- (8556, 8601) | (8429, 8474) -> 0.6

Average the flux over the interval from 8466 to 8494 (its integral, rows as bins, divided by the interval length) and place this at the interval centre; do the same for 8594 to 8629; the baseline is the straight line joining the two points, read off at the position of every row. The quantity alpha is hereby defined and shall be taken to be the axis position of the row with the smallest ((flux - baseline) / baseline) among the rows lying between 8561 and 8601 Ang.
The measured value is 8562.5 Ang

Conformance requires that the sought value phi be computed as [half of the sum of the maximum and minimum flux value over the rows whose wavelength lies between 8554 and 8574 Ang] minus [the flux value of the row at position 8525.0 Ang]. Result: -0.4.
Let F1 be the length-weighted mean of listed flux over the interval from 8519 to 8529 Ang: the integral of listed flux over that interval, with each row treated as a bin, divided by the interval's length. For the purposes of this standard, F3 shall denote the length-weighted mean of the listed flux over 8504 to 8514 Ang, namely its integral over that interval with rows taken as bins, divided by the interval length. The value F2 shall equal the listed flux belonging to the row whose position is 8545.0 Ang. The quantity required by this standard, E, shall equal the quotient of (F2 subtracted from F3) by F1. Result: 0.176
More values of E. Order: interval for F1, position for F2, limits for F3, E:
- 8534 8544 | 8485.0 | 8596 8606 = -0.045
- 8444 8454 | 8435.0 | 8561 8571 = -0.040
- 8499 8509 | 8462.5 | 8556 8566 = -0.036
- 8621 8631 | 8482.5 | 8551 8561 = -0.044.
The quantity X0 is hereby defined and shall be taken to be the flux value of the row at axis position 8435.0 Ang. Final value 19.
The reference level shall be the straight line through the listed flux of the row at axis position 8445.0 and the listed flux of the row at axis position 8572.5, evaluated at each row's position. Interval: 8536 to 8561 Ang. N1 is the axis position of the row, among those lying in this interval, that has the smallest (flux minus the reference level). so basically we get 8542.5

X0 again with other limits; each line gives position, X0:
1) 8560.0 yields 18.1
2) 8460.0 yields 18.8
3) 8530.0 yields 18.2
